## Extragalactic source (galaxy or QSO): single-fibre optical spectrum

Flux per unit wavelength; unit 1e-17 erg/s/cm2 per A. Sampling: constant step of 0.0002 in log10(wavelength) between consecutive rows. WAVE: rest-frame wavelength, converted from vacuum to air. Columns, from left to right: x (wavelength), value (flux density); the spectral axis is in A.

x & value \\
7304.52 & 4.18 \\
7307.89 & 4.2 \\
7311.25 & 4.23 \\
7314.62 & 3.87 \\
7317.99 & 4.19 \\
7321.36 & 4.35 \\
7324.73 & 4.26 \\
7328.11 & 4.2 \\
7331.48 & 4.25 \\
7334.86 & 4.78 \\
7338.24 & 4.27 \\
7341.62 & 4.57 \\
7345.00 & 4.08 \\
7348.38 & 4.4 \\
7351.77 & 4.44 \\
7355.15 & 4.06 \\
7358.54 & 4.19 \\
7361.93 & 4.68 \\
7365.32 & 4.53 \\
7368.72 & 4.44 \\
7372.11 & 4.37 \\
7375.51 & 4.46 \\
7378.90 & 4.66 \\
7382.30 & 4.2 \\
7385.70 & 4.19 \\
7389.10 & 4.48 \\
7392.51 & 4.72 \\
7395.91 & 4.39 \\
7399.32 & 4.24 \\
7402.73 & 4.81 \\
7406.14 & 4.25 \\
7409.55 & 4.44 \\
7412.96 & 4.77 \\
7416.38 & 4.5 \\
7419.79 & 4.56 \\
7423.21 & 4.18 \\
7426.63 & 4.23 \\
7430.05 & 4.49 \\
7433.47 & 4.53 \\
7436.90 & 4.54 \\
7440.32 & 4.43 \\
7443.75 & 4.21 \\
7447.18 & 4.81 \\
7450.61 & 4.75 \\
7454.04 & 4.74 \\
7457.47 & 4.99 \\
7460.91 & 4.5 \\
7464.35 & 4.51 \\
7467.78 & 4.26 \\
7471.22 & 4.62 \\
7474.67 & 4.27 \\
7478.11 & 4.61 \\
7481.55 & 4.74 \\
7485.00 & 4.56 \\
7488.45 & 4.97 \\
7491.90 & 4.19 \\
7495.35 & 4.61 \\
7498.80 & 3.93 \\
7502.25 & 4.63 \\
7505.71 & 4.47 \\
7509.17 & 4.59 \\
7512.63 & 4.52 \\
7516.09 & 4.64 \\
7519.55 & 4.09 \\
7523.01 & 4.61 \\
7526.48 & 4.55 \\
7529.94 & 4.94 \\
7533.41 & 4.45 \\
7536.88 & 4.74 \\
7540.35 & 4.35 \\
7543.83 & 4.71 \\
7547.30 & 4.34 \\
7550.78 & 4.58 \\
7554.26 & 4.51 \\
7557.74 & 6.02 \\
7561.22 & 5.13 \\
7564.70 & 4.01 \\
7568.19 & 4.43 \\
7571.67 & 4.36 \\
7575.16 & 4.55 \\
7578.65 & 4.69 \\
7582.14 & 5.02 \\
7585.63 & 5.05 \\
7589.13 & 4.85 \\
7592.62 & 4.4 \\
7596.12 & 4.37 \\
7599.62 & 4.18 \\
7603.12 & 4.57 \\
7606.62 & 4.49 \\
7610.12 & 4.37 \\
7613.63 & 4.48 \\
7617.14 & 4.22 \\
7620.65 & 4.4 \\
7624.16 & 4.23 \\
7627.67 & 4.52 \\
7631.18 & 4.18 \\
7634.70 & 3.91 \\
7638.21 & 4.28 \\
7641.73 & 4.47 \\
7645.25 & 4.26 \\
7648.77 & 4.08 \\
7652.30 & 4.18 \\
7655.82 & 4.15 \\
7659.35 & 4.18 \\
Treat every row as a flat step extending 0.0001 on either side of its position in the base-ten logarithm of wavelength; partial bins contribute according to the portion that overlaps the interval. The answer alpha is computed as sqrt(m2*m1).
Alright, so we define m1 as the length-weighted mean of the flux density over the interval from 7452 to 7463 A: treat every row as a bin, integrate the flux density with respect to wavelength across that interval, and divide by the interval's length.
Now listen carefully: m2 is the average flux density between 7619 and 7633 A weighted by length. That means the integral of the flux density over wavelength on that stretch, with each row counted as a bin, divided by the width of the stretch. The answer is 4.53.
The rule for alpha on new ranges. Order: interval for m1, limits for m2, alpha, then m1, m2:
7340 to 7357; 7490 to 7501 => 4.29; 4.31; 4.27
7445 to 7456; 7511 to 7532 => 4.65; 4.75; 4.56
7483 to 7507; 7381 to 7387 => 4.34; 4.48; 4.20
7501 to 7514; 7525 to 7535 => 4.60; 4.55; 4.65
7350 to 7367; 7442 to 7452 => 4.48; 4.38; 4.58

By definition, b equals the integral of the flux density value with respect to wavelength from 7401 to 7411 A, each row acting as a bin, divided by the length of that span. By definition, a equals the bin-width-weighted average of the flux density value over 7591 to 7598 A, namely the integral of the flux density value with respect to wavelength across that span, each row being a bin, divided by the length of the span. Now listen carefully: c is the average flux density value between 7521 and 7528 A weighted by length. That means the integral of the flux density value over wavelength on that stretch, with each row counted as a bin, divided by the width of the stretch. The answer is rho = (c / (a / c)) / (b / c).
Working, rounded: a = 4.38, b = 4.50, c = 4.56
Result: 4.8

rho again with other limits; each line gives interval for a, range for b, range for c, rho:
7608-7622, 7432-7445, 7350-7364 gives 4.2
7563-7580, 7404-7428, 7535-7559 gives 5.4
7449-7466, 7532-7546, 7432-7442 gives 4.3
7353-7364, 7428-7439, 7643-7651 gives 3.8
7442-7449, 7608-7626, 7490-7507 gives 4.3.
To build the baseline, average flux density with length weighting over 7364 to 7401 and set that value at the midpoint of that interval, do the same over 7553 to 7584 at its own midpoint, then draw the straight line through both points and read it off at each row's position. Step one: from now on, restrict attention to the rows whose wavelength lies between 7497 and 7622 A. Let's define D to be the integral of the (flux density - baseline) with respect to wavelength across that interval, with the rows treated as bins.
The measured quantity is -21.7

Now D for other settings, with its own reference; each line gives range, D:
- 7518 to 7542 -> -3.5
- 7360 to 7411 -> 1.4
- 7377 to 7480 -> -0.9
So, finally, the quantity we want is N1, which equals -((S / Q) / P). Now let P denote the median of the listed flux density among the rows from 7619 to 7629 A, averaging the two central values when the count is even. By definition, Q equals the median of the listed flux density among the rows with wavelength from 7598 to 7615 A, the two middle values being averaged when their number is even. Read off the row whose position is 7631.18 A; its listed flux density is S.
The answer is -0.212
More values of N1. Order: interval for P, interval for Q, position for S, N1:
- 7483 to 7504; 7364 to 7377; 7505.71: -0.219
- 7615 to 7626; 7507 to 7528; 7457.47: -0.258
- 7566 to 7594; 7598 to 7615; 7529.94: -0.239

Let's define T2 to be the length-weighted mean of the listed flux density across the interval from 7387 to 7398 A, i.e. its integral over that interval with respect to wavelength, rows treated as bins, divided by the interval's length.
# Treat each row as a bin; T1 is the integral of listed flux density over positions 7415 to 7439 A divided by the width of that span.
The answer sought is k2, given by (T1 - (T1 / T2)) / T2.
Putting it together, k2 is 0.765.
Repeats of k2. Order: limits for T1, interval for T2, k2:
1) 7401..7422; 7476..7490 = 0.761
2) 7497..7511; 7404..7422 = 0.761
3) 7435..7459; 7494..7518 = 0.804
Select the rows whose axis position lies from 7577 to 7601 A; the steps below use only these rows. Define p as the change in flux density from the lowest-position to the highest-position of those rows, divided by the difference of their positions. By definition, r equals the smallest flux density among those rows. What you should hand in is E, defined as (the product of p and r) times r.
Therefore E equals -0.4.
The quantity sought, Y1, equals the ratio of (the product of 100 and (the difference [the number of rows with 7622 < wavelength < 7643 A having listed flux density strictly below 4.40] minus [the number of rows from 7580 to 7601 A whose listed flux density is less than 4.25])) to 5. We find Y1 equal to 60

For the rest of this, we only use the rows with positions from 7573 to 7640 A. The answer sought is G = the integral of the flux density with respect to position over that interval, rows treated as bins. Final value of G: 298.8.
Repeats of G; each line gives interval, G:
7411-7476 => 293.9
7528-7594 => 309.7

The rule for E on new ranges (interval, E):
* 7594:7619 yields -0.1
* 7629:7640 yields 0.2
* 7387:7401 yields -0.4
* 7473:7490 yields 0.9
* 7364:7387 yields -0.3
